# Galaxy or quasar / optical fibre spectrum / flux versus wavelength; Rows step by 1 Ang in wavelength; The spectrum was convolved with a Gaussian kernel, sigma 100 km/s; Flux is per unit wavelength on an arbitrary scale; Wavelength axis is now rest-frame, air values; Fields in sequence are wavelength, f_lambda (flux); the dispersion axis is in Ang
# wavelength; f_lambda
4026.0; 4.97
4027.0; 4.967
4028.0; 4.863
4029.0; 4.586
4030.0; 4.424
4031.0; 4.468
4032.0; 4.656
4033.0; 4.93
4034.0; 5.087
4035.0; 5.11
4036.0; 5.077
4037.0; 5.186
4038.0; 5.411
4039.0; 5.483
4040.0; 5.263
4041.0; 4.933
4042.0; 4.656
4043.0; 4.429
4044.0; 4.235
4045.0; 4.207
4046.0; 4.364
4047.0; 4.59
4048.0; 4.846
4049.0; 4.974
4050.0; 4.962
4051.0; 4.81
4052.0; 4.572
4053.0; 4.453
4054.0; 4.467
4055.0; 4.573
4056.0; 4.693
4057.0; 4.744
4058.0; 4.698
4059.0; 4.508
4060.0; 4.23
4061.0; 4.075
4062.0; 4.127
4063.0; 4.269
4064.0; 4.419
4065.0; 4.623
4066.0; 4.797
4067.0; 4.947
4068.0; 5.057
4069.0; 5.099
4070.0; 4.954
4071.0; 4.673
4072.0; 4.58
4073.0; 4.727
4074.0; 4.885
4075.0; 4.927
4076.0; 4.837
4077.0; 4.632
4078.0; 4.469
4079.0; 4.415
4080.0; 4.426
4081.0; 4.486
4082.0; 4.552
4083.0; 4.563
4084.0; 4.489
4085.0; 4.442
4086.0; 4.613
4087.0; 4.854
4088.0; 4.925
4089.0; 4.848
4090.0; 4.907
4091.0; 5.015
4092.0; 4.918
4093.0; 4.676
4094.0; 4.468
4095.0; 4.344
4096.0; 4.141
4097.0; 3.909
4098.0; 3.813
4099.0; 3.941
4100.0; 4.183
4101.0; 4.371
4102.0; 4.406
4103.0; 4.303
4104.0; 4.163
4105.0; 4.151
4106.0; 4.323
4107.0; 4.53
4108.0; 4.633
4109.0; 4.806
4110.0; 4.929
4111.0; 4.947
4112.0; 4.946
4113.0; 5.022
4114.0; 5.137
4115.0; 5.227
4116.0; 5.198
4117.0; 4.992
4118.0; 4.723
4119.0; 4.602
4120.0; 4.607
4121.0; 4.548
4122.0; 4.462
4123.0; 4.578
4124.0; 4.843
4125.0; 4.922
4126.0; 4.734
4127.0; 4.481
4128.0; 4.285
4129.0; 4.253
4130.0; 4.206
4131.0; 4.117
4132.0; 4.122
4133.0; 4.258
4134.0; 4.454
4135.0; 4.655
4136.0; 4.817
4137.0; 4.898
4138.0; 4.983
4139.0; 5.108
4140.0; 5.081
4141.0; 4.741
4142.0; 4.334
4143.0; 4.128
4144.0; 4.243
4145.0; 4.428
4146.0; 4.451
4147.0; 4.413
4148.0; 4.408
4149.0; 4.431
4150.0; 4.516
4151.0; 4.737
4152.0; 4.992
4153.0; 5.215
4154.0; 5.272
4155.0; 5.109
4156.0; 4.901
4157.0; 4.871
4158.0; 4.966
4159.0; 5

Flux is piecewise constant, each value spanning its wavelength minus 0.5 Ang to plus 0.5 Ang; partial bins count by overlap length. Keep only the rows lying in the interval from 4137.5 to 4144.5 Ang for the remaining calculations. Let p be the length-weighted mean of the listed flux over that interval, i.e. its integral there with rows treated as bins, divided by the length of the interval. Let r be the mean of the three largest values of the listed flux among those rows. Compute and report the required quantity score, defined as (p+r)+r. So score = 14.8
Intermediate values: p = 4.7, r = 5.1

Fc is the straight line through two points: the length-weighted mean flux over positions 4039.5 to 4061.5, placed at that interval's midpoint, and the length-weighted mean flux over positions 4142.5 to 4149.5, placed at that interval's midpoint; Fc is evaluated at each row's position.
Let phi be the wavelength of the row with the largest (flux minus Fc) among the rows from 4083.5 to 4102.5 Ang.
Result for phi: 4091.0 Ang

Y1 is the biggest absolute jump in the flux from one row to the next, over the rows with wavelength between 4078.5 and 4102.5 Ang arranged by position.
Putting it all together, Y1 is 0.242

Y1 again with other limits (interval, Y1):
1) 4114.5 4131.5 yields 0.269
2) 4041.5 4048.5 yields 0.256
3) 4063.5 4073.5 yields 0.281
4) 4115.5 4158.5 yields 0.407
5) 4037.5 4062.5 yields 0.330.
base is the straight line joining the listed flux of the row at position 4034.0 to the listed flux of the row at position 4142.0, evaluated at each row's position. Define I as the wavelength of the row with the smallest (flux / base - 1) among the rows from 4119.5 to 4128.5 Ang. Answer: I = 4128.0 Ang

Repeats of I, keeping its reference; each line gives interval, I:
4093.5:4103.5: 4098.0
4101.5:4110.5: 4105.0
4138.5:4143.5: 4143.0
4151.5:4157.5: 4157.0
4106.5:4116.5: 4107.0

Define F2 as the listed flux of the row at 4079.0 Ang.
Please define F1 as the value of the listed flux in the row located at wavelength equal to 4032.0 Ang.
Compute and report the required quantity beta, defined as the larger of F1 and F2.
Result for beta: 4.66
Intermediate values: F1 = 4.656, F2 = 4.415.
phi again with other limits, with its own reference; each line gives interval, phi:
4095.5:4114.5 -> 4114.0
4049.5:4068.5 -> 4068.0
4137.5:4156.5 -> 4154.0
